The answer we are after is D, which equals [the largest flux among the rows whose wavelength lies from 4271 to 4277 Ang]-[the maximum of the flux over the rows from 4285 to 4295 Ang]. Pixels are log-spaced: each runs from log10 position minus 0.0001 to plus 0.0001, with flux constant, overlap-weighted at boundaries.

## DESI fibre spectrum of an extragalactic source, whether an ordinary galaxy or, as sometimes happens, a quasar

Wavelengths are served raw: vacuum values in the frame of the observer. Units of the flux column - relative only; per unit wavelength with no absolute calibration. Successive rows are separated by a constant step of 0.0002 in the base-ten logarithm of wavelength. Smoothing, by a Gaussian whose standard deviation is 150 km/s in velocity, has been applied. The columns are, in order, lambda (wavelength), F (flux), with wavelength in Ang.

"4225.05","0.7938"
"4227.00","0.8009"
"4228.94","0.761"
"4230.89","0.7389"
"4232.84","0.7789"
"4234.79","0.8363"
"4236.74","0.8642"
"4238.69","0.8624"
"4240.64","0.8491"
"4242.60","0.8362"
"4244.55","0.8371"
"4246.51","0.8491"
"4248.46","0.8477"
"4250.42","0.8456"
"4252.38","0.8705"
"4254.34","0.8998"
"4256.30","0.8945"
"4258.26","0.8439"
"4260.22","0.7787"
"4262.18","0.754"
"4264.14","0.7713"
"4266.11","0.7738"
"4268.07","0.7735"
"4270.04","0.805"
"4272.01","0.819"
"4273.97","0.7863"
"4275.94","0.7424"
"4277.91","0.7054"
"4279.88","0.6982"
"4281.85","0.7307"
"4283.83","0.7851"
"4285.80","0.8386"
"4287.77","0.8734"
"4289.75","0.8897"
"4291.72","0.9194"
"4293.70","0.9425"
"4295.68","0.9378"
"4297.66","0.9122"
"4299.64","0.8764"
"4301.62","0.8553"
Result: -0.12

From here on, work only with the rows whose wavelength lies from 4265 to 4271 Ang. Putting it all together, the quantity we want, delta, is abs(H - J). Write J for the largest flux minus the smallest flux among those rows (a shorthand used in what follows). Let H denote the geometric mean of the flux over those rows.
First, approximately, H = 0.784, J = 0.03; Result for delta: 0.75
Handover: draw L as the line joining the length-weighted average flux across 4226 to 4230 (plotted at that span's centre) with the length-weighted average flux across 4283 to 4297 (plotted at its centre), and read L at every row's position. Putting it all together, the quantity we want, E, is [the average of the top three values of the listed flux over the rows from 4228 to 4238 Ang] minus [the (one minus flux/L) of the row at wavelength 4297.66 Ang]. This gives 0.84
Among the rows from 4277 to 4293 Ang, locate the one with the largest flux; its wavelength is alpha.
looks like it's 4291.72 Ang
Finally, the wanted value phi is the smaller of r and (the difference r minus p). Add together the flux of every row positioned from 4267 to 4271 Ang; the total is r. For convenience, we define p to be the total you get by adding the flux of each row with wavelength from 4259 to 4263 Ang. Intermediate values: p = 1.5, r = 1.6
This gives 0.0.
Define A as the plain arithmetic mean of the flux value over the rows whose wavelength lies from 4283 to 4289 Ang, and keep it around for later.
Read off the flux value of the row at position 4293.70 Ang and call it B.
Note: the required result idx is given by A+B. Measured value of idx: 1.77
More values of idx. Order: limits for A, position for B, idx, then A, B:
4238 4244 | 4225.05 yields 1.64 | 0.849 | 0.7938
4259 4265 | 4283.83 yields 1.55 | 0.768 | 0.7851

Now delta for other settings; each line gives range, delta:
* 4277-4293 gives 0.58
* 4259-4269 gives 0.75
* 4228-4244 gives 0.69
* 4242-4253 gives 0.81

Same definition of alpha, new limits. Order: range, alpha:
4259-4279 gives 4272.01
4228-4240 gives 4236.74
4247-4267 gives 4254.34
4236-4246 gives 4236.74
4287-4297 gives 4293.70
